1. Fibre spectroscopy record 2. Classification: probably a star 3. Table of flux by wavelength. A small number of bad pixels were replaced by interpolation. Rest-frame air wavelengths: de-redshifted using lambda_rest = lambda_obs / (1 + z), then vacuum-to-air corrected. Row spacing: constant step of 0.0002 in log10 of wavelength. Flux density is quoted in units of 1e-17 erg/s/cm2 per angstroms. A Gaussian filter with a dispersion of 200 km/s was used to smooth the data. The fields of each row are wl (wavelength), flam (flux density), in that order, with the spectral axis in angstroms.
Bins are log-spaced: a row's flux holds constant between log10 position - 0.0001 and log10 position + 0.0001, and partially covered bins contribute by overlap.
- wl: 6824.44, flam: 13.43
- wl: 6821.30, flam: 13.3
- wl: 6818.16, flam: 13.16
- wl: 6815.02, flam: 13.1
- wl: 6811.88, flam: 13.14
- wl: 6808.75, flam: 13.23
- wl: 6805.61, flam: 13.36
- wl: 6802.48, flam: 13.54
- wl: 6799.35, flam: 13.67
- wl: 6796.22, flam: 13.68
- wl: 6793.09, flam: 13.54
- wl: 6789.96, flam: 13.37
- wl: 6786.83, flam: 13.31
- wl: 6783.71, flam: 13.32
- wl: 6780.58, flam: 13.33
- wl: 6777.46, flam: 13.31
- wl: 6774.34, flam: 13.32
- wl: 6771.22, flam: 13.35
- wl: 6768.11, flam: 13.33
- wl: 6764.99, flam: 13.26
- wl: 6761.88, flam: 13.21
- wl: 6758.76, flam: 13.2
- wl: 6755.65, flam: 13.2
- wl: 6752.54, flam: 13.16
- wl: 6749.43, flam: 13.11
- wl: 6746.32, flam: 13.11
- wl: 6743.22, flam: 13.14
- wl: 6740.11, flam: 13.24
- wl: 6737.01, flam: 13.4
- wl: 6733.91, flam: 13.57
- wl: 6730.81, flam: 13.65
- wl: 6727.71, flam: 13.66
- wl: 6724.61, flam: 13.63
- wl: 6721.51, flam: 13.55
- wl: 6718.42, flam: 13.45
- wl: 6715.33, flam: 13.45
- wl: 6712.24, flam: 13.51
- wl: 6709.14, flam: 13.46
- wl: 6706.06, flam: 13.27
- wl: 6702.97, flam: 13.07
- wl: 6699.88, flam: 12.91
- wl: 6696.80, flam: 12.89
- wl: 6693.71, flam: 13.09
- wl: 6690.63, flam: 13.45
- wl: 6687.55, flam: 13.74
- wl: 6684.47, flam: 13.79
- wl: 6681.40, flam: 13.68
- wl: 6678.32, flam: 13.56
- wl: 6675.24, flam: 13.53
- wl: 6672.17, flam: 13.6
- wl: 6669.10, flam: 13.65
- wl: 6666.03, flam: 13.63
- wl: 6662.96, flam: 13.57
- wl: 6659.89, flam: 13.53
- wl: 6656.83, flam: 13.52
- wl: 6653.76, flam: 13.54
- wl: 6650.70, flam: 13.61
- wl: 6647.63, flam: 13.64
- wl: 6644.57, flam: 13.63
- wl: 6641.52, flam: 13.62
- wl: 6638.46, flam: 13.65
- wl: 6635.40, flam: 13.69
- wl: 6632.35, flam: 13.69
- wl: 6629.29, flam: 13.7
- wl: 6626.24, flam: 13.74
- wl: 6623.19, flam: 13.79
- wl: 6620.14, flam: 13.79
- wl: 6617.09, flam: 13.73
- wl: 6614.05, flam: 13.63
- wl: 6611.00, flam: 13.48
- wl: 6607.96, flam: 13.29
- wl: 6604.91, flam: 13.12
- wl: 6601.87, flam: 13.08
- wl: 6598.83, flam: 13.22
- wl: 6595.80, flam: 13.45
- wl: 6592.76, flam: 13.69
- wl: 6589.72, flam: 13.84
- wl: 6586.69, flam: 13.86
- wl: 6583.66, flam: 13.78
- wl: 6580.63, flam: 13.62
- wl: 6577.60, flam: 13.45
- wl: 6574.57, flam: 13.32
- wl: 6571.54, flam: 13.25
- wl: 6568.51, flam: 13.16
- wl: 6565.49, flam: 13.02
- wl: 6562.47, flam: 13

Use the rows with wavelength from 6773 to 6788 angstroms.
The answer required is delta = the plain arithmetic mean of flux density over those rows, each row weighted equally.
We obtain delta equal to 13.32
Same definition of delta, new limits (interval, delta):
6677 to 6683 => 13.62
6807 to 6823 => 13.19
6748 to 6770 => 13.21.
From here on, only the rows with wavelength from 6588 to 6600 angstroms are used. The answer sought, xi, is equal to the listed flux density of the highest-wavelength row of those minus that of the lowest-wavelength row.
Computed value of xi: -0.620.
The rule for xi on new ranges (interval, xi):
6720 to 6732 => 0.100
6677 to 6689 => 0.180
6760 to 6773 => 0.140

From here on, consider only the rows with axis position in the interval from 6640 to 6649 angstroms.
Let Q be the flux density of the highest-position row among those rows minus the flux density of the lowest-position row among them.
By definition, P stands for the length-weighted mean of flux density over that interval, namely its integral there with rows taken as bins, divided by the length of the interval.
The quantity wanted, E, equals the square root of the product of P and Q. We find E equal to 0.5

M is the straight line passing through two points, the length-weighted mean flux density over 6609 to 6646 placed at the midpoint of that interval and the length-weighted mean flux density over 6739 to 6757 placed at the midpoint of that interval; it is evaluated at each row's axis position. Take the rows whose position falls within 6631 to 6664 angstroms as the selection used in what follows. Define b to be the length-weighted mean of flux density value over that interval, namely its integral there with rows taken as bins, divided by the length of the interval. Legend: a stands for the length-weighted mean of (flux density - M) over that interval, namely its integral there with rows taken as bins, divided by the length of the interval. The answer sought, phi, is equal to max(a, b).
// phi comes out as 13.6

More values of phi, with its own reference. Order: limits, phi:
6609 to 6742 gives 13.5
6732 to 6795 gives 13.3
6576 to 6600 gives 13.6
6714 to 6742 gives 13.5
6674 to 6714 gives 13.4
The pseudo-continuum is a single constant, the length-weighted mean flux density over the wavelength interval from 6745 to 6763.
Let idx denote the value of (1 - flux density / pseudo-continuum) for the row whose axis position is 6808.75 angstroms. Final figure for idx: -0.005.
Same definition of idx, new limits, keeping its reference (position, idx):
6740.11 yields -0.006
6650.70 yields -0.034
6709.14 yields -0.023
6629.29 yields -0.041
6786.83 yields -0.011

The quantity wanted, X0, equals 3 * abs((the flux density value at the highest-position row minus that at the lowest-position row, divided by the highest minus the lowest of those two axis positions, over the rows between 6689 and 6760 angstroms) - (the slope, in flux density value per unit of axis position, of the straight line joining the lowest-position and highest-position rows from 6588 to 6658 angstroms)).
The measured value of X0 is 0.0033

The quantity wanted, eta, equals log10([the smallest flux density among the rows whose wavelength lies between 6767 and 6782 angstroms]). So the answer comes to 1.124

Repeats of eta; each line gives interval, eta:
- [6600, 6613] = 1.117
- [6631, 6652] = 1.134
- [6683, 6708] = 1.110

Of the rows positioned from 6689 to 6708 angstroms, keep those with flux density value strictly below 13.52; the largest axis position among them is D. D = 6706.06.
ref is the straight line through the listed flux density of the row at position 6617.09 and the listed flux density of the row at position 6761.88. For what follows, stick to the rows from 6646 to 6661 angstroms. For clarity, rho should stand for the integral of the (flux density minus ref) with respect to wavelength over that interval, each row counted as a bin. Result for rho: -0.4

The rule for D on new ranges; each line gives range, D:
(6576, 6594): 6577.60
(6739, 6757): 6755.65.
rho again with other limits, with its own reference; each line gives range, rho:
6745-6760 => -1.3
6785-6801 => 6.6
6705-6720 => 0.7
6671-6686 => 1.8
